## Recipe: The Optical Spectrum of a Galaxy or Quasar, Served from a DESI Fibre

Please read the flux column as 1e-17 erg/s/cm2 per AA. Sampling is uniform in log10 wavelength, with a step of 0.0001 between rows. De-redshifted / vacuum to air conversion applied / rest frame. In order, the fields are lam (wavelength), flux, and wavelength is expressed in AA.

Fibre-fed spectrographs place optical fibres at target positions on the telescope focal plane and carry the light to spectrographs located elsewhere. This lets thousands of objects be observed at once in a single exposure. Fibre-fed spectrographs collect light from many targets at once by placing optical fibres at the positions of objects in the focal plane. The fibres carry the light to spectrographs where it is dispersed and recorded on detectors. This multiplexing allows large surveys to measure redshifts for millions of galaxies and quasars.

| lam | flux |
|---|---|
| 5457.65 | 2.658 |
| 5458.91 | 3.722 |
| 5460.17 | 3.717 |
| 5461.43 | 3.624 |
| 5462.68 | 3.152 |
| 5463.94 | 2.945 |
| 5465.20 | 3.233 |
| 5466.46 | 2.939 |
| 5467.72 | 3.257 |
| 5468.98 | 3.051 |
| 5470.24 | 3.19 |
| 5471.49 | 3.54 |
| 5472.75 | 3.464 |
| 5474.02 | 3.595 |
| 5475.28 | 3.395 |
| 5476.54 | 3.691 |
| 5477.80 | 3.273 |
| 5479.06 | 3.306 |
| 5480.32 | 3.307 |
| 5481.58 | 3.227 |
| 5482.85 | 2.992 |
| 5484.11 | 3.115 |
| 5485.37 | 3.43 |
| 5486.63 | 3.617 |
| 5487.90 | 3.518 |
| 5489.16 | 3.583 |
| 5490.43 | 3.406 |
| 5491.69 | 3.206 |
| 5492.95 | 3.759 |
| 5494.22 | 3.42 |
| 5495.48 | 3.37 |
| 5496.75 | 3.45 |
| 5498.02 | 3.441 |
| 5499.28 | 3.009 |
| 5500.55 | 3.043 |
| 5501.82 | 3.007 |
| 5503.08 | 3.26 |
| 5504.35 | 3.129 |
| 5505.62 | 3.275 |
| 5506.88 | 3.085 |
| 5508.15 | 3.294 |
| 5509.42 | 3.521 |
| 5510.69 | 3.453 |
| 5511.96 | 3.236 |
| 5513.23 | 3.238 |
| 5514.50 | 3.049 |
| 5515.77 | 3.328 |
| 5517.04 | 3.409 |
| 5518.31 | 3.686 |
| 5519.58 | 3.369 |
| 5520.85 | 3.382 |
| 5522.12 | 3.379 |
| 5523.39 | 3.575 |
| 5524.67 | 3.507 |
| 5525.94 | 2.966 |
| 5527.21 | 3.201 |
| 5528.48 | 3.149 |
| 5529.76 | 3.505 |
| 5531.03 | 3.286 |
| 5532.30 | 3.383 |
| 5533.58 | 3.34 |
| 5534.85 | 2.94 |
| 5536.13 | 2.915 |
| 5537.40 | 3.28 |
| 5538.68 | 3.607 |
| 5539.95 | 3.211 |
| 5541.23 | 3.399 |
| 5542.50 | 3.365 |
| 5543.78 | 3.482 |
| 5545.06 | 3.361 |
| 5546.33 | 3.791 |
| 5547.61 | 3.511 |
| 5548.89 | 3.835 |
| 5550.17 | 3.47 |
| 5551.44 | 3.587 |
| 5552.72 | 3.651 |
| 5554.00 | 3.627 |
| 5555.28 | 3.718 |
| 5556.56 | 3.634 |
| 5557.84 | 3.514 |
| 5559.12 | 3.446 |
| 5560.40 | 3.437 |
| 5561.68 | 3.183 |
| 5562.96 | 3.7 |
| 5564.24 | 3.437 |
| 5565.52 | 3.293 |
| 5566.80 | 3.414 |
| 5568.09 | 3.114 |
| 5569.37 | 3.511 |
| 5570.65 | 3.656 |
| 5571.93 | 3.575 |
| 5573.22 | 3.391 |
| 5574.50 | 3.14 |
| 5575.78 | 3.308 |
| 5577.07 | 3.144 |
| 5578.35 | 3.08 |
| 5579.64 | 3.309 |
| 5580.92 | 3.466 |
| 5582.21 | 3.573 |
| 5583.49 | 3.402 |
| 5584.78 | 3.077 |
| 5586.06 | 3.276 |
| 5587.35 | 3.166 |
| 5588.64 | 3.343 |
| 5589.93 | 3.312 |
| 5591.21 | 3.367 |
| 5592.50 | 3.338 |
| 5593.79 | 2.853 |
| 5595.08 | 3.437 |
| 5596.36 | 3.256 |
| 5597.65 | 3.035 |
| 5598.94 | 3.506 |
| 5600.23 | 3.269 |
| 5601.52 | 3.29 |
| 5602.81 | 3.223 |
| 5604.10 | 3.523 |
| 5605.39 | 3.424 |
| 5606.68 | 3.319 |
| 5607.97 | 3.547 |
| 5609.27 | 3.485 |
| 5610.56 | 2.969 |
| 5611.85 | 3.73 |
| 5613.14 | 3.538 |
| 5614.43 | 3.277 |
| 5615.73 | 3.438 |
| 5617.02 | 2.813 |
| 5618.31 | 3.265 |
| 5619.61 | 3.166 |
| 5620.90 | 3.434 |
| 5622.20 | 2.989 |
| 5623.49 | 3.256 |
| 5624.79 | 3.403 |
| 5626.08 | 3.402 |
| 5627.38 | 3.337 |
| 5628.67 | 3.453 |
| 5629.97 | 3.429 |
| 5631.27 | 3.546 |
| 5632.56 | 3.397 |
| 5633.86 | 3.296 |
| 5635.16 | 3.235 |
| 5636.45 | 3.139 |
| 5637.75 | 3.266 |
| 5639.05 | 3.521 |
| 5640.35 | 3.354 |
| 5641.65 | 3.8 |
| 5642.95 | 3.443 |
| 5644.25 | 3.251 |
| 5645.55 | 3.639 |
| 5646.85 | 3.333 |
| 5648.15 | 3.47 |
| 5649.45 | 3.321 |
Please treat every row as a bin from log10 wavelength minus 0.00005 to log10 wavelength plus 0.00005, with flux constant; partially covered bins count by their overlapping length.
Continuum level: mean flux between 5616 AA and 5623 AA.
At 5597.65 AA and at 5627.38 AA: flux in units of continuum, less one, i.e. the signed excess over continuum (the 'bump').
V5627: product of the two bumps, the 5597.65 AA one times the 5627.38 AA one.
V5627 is -0.002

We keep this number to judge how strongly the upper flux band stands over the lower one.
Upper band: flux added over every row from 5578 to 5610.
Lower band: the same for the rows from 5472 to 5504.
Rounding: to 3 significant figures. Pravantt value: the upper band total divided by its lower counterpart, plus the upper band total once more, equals 83.9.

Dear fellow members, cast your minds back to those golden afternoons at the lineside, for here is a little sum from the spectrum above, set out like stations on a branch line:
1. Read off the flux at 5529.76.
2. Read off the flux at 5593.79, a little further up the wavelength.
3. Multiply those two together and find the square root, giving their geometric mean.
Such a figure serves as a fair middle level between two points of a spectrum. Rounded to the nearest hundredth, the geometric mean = 3.16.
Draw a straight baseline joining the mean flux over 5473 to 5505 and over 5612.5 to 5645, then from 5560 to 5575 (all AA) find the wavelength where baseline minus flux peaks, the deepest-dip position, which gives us 5568.09 AA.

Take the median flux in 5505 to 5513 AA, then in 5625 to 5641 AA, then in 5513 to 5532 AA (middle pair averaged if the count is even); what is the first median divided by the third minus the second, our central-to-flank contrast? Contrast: -505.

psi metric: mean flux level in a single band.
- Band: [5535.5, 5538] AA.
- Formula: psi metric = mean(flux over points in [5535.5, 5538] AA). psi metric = 3.10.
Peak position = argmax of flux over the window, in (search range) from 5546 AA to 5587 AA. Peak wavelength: 5548.89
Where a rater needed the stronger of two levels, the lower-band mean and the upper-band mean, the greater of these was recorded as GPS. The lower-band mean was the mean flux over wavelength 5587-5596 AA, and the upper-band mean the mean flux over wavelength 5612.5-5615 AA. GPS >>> 3.41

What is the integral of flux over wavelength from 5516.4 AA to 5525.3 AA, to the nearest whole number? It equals 31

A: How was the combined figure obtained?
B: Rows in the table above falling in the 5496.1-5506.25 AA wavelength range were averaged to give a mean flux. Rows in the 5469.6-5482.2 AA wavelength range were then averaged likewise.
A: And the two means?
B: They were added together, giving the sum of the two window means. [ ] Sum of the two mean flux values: 6.60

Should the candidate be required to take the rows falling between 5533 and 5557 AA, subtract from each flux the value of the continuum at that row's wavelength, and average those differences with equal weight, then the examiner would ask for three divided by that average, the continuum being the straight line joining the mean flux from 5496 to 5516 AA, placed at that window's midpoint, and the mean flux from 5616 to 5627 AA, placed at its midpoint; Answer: 13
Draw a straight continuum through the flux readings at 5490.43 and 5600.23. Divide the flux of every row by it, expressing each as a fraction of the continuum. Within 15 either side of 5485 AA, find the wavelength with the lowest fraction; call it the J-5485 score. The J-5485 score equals 5482.85 AA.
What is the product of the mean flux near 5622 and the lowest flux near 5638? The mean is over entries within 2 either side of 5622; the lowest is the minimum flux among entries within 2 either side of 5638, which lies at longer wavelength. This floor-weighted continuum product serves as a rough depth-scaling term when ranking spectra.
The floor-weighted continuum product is 10.1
